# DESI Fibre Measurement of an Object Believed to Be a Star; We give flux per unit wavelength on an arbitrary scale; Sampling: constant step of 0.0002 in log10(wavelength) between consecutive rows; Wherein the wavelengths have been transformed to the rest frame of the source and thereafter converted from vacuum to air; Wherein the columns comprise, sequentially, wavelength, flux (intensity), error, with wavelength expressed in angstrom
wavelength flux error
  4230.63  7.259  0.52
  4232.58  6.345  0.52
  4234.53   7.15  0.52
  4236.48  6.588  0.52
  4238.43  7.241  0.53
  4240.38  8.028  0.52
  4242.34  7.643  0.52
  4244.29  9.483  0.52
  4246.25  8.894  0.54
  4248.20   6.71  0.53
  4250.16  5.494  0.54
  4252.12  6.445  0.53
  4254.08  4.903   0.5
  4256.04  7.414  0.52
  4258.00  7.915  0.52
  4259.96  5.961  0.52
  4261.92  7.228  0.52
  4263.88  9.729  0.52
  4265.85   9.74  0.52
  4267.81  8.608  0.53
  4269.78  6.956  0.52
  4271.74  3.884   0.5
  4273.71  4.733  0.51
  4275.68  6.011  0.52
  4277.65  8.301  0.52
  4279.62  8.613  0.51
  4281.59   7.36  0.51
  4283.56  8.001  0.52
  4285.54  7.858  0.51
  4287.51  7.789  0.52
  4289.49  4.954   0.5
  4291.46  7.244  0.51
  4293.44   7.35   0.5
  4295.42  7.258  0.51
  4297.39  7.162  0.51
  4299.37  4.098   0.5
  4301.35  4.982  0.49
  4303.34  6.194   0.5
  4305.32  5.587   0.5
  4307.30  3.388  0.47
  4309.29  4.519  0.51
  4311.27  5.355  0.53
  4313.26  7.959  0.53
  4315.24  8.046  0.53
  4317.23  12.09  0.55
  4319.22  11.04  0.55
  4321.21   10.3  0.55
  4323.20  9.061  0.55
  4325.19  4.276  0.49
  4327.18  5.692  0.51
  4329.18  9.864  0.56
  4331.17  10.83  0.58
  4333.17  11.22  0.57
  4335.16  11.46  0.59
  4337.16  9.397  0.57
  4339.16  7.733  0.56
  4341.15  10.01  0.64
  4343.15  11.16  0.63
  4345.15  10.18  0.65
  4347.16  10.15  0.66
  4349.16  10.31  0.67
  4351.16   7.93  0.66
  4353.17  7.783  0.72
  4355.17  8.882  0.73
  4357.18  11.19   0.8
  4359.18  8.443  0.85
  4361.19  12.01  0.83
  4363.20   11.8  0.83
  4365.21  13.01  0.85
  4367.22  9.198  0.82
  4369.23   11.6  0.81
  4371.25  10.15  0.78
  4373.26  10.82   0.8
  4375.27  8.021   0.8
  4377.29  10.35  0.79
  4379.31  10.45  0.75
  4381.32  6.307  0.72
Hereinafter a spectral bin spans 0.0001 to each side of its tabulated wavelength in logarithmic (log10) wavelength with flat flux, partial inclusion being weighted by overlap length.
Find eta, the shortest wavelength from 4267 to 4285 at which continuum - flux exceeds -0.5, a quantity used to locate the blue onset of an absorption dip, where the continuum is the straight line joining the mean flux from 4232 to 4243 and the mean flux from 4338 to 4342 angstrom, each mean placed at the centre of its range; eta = 4269.78 angstrom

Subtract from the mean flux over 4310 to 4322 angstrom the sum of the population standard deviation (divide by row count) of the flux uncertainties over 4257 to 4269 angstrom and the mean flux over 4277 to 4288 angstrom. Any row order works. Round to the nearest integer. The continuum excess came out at 1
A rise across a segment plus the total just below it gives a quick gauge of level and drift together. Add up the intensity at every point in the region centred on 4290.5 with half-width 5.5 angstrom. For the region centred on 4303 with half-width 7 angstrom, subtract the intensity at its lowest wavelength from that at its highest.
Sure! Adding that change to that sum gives 40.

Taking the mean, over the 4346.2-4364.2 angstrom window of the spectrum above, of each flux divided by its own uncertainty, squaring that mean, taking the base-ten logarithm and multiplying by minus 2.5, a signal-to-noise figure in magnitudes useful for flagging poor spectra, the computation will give -5.59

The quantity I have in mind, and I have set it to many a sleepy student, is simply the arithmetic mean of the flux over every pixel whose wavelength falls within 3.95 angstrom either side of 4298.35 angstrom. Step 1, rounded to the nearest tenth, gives 5.9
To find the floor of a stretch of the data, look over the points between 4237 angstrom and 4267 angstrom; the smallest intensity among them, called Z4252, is 4.903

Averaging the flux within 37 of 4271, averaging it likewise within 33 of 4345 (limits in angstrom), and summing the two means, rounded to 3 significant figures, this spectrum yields 16.7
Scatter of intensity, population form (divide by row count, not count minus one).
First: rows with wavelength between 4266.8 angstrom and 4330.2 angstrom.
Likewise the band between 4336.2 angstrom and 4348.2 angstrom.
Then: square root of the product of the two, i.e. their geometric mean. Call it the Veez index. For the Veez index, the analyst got 1.49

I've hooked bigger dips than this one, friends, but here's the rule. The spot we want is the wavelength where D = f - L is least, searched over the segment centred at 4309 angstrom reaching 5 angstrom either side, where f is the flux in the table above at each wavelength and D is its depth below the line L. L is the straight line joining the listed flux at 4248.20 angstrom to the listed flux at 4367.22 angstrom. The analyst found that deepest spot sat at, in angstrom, 4307.30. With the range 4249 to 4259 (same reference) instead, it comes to 4254.08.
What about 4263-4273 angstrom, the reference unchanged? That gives 4271.74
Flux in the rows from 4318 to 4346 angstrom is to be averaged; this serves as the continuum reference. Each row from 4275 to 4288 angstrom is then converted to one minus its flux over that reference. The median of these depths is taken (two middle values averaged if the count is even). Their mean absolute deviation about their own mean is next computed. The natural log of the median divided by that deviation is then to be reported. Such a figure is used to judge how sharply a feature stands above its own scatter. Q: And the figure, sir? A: 1.0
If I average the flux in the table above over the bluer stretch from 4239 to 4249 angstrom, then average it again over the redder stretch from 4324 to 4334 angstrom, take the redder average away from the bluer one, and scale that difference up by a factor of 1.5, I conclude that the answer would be 0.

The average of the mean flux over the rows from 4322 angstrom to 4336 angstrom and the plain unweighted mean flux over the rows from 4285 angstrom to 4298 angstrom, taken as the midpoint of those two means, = 8.0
